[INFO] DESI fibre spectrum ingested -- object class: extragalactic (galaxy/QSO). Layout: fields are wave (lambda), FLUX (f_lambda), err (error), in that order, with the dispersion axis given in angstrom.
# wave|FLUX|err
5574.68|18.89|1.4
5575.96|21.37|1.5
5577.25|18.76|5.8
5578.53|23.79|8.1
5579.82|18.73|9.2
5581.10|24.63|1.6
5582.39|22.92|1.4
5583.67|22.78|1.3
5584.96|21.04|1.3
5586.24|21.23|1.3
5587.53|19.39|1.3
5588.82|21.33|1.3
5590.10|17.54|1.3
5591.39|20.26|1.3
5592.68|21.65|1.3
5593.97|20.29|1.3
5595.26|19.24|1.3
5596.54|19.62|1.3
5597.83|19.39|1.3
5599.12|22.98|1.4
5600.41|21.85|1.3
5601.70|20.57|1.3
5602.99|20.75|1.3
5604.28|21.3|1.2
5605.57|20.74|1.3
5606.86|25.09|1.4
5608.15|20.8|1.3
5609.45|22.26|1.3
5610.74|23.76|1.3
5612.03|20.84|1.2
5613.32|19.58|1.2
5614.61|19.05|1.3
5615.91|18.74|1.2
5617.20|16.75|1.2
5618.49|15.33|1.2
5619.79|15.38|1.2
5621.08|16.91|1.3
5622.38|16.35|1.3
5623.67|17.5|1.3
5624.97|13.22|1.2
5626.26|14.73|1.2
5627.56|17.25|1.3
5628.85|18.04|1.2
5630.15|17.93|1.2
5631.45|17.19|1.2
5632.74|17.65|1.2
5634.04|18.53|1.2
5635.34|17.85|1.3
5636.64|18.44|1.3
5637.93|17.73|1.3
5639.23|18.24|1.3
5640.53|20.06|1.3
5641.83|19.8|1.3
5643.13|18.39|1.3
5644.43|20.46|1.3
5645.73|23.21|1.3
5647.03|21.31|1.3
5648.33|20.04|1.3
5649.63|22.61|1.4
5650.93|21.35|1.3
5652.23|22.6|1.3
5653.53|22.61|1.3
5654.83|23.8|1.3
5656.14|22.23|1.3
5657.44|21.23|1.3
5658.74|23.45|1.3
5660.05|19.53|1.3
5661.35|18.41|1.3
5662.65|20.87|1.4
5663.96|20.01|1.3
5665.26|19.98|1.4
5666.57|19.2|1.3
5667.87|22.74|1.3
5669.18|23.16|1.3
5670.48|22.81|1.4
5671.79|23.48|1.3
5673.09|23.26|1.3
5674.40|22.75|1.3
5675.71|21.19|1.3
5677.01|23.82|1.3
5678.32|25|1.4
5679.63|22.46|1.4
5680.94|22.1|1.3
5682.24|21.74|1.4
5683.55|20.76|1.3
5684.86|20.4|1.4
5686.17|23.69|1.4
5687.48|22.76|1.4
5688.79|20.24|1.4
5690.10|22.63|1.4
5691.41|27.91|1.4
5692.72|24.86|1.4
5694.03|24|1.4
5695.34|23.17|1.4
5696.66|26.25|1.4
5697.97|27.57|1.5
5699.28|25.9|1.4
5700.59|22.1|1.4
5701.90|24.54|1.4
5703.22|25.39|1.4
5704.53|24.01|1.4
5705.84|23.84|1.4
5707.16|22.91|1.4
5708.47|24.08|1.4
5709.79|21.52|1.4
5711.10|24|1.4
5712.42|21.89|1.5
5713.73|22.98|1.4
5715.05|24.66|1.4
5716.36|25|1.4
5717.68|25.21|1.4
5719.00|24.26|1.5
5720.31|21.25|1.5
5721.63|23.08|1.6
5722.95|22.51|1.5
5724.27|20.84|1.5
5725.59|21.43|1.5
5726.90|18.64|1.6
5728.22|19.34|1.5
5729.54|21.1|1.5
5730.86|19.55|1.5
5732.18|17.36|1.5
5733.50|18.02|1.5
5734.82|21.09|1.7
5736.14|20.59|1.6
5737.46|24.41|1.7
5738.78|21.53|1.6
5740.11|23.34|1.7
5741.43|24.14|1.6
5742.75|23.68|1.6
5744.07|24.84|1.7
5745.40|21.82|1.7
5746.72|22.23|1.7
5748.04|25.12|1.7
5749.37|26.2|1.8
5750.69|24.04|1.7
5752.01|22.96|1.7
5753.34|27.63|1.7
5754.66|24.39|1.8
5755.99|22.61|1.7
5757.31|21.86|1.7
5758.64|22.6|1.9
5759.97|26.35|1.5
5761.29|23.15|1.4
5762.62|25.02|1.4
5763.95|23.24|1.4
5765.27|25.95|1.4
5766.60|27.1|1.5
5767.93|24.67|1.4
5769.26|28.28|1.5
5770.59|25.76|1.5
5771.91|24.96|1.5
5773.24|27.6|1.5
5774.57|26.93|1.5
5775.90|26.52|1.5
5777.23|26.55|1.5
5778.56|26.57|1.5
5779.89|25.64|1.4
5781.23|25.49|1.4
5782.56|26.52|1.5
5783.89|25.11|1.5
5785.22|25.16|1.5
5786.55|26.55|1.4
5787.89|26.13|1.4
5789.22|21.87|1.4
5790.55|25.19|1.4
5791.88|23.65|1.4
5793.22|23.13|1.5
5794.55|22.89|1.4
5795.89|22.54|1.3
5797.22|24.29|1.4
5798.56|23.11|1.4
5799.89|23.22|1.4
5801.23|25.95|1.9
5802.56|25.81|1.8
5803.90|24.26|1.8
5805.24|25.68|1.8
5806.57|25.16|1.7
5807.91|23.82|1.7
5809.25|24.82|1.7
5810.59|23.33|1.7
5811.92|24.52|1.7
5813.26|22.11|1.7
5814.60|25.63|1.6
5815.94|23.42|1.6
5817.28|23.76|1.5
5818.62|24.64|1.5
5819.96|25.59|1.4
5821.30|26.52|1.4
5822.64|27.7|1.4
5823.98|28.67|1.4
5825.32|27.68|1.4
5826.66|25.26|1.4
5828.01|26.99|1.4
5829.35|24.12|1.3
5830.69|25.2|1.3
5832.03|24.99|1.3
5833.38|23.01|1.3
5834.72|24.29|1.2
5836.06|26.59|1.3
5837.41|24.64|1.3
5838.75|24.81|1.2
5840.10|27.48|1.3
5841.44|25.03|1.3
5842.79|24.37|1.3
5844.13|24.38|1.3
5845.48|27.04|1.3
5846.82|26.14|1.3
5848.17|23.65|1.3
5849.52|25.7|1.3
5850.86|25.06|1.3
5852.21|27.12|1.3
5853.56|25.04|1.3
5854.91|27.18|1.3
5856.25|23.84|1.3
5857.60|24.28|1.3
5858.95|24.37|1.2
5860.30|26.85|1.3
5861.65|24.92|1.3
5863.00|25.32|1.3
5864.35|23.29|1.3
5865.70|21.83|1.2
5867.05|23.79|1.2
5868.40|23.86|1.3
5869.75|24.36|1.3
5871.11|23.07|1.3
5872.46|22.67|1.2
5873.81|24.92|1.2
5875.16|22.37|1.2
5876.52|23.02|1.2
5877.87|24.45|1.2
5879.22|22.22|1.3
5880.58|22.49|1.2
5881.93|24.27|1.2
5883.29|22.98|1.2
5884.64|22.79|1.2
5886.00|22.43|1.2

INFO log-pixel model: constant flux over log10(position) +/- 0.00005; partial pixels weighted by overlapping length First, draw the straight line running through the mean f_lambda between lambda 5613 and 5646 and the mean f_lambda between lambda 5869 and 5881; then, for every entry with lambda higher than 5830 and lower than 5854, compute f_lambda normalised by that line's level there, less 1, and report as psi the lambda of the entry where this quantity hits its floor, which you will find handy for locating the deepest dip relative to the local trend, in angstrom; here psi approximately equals 5833.38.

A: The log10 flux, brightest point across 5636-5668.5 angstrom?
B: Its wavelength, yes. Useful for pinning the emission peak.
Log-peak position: 5654.83 angstrom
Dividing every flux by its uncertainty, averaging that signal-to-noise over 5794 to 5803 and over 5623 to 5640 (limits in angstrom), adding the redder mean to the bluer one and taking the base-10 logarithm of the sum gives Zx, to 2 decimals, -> 1.48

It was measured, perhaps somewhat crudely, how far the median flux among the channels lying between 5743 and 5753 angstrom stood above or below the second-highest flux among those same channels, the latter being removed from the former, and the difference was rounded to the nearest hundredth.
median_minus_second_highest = -1.08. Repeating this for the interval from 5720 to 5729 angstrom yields -1.26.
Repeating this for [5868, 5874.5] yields -0.50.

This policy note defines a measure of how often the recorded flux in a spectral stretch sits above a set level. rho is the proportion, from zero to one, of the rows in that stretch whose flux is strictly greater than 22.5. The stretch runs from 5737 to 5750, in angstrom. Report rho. 0.7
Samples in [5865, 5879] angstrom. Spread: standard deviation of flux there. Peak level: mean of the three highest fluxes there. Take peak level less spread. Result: 23.6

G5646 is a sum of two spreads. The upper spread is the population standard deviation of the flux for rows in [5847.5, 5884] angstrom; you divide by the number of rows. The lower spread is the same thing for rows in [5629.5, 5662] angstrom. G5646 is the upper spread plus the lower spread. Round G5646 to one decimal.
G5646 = 3.5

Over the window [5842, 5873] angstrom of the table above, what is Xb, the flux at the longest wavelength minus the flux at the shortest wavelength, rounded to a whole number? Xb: -2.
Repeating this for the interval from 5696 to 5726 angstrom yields -5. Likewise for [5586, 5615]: -2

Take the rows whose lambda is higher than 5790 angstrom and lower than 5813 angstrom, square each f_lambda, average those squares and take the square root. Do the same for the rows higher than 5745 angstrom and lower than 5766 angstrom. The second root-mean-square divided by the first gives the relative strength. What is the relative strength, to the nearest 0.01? 1.00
